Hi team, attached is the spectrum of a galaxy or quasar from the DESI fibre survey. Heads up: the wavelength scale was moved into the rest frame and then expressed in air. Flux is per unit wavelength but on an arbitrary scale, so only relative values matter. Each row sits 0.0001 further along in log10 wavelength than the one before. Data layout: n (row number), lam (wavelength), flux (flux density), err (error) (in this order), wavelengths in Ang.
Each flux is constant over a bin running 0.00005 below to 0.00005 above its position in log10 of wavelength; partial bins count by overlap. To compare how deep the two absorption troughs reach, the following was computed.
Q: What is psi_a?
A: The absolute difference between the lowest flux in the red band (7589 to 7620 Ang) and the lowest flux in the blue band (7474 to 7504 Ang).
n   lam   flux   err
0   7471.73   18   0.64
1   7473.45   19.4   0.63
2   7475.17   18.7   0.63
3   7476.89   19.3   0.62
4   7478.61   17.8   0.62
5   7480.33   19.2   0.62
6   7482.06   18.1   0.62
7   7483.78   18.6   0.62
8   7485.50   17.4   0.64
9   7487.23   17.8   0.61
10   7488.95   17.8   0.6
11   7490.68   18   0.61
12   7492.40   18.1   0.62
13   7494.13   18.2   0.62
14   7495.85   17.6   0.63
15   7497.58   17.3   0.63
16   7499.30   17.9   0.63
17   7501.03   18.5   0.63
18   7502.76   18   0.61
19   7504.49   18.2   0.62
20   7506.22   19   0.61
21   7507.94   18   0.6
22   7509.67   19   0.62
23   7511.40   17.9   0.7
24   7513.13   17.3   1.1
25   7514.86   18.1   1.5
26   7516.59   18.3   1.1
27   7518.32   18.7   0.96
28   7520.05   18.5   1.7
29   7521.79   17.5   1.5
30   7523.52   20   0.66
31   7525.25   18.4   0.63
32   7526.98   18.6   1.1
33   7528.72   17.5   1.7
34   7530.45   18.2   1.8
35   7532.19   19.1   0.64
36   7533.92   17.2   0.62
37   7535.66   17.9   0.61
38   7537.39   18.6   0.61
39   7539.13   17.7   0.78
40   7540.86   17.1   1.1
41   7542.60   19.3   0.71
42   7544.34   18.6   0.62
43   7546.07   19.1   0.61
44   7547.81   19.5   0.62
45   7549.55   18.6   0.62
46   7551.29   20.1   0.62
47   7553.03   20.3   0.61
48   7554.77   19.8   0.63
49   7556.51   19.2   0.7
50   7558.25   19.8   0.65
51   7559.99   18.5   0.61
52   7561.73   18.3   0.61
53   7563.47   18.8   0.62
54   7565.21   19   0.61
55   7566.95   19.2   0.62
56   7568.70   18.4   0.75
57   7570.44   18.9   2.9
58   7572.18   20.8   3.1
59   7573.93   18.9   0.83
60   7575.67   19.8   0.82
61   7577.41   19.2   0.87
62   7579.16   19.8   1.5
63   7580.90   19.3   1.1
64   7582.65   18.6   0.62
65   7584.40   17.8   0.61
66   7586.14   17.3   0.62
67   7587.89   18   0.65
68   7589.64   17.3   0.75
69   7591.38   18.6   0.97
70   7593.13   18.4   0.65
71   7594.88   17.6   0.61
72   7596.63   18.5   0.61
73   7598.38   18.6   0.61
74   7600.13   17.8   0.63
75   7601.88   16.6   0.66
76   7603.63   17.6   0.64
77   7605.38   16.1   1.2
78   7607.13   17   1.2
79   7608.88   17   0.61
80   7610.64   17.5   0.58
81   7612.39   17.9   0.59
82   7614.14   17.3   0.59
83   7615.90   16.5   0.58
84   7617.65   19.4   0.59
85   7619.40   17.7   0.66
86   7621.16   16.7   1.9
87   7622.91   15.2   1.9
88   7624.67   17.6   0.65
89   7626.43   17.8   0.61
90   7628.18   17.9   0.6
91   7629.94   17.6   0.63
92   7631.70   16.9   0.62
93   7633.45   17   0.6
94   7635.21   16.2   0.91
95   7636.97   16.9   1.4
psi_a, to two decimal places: 1.20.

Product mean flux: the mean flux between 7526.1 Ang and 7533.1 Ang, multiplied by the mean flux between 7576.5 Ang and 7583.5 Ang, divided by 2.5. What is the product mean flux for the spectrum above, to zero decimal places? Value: 141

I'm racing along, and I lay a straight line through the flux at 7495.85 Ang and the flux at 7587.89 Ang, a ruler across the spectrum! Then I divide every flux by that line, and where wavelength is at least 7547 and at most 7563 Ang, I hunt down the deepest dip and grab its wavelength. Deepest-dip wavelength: 7561.73 Ang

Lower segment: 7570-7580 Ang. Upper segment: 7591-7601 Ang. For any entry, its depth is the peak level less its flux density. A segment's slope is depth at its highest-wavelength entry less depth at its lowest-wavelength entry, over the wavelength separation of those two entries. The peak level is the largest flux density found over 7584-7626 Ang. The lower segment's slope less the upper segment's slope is -0.19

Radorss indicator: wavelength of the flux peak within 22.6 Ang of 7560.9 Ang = 7572.18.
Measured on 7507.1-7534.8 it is 7523.52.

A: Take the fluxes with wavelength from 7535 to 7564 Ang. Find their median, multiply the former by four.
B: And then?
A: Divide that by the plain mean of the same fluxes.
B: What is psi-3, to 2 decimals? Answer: 3.98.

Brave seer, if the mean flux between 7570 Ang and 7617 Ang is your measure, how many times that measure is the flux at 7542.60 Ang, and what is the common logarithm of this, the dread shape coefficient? 0.028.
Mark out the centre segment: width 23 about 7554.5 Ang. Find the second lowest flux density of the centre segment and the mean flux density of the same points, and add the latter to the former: 37.7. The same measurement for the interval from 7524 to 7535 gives 35.7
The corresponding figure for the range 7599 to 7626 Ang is 33.3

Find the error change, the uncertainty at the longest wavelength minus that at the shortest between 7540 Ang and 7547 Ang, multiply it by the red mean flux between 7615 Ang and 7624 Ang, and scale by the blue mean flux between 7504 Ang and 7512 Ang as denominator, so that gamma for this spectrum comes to -0.45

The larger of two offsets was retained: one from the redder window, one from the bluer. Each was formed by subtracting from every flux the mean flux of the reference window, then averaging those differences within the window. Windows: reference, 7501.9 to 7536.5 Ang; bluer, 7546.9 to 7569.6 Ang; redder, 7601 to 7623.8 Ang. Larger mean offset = 0.92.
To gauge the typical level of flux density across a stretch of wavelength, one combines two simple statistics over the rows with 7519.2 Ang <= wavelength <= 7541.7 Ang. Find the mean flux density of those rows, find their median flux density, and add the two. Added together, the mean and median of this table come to 36.4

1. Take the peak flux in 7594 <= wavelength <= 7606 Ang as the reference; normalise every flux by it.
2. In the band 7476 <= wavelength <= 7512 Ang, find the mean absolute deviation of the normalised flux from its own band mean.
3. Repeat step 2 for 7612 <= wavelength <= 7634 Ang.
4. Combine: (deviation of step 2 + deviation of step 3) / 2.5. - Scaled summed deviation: 0.0242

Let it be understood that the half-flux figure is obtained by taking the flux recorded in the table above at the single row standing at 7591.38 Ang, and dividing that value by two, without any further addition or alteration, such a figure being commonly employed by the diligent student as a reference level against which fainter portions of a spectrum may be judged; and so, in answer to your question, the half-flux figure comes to 9.30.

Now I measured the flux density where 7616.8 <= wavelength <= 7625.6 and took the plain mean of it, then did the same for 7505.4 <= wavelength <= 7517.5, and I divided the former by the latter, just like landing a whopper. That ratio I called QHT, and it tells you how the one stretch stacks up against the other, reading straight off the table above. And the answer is 0.95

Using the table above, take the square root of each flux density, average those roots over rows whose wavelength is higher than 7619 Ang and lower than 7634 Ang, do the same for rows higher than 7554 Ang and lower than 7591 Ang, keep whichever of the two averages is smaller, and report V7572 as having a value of 4.14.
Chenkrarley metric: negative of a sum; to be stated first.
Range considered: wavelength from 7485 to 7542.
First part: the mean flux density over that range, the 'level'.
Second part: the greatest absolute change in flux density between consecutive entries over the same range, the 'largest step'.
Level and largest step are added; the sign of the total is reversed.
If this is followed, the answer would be -20.6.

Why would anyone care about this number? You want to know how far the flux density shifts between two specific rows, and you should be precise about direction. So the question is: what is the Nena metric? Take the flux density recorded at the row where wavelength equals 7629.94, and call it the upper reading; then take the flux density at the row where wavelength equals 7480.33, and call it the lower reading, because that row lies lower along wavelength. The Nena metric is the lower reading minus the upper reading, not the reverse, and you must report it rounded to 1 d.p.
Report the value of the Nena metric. 1.6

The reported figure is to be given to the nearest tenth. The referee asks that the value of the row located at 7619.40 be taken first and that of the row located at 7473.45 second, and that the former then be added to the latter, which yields 37.1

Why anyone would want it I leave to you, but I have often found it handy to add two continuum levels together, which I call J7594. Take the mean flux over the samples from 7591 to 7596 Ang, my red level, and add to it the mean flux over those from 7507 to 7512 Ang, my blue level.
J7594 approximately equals 36.5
